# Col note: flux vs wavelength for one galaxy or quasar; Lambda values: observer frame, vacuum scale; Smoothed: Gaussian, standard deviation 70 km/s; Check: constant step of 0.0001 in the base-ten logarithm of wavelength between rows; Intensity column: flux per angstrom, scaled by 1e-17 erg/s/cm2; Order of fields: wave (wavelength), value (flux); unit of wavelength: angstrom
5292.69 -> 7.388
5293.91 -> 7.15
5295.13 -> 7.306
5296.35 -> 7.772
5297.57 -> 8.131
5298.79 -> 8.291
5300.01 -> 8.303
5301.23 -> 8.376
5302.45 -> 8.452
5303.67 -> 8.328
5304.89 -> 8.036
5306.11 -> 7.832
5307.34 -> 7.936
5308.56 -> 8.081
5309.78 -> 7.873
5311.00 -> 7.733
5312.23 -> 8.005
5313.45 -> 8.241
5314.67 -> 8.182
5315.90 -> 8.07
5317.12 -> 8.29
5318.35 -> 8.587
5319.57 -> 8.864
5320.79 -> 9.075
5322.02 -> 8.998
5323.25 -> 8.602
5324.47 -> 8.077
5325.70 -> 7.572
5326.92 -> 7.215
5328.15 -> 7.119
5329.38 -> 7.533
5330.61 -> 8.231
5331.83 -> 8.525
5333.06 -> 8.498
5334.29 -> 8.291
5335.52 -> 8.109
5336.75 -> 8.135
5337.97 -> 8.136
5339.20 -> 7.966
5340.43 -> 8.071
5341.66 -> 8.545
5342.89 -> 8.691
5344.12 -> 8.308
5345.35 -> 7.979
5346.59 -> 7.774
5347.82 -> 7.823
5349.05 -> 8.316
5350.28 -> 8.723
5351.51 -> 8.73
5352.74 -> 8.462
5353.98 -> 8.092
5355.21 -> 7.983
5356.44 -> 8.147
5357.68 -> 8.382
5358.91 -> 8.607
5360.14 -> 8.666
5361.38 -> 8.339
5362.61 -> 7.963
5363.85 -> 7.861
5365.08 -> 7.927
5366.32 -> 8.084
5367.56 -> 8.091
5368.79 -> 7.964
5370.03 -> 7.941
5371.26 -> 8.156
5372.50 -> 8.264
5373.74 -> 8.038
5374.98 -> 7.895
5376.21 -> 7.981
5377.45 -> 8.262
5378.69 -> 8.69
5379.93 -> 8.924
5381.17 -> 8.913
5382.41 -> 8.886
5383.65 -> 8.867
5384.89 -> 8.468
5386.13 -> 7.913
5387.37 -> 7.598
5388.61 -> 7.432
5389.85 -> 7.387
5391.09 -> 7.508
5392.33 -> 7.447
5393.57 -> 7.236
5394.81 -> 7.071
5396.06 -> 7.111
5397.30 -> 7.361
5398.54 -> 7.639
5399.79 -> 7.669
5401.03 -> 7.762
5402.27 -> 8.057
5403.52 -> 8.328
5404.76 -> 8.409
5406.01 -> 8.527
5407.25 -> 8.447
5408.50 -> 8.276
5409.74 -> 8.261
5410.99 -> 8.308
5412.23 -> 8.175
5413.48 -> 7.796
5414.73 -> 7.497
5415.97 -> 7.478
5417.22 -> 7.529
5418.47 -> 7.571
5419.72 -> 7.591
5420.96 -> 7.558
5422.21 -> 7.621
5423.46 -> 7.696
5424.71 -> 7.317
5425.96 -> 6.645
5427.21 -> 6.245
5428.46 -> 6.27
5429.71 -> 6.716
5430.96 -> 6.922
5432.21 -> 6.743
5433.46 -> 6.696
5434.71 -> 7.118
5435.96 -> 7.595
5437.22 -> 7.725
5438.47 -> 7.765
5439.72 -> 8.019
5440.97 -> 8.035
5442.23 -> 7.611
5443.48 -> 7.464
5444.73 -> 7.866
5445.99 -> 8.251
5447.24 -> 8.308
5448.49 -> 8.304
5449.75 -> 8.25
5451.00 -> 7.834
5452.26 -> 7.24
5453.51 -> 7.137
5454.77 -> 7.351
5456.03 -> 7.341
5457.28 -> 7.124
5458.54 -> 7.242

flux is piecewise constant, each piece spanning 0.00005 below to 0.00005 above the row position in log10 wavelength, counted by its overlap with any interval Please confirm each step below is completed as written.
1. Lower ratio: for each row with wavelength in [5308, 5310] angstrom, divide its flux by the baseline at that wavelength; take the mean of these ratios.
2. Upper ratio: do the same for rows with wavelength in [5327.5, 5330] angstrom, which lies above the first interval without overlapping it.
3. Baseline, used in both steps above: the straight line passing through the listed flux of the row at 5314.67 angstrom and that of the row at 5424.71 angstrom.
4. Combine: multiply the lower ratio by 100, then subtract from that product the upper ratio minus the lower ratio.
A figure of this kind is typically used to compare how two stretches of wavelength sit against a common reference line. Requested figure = 97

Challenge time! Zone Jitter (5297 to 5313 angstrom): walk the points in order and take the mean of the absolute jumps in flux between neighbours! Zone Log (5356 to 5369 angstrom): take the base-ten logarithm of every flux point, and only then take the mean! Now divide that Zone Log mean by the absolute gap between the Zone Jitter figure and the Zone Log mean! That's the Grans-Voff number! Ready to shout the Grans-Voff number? 1.20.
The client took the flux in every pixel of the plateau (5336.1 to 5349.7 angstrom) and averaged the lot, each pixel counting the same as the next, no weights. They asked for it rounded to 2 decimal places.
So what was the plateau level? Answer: 8.16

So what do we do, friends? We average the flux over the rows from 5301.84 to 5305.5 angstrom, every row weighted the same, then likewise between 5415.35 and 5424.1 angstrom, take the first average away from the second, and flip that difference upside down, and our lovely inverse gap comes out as -1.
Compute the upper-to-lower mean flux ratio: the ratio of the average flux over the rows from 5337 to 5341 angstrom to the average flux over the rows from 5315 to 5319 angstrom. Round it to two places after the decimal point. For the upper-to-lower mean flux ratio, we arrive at 0.97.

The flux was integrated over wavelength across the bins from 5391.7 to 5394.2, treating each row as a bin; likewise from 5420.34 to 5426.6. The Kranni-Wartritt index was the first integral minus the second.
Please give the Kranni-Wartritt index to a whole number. -28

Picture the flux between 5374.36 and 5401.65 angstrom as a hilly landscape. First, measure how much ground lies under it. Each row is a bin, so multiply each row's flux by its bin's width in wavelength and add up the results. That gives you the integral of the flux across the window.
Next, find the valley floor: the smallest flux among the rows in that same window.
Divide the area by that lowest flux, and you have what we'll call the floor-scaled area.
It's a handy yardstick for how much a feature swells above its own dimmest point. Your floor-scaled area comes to 31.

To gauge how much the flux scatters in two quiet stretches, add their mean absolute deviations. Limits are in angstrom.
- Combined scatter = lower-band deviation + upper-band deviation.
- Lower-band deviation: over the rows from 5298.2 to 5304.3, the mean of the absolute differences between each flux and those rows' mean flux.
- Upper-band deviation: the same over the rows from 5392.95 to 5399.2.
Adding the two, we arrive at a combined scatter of 0.224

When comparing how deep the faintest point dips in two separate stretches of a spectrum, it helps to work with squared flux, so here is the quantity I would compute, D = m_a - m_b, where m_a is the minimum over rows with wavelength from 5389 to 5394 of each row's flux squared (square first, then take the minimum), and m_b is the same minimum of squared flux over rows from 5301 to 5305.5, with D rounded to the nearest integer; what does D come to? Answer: -12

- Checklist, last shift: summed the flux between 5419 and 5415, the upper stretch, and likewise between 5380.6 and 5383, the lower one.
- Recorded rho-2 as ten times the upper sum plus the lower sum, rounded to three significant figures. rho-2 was 244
